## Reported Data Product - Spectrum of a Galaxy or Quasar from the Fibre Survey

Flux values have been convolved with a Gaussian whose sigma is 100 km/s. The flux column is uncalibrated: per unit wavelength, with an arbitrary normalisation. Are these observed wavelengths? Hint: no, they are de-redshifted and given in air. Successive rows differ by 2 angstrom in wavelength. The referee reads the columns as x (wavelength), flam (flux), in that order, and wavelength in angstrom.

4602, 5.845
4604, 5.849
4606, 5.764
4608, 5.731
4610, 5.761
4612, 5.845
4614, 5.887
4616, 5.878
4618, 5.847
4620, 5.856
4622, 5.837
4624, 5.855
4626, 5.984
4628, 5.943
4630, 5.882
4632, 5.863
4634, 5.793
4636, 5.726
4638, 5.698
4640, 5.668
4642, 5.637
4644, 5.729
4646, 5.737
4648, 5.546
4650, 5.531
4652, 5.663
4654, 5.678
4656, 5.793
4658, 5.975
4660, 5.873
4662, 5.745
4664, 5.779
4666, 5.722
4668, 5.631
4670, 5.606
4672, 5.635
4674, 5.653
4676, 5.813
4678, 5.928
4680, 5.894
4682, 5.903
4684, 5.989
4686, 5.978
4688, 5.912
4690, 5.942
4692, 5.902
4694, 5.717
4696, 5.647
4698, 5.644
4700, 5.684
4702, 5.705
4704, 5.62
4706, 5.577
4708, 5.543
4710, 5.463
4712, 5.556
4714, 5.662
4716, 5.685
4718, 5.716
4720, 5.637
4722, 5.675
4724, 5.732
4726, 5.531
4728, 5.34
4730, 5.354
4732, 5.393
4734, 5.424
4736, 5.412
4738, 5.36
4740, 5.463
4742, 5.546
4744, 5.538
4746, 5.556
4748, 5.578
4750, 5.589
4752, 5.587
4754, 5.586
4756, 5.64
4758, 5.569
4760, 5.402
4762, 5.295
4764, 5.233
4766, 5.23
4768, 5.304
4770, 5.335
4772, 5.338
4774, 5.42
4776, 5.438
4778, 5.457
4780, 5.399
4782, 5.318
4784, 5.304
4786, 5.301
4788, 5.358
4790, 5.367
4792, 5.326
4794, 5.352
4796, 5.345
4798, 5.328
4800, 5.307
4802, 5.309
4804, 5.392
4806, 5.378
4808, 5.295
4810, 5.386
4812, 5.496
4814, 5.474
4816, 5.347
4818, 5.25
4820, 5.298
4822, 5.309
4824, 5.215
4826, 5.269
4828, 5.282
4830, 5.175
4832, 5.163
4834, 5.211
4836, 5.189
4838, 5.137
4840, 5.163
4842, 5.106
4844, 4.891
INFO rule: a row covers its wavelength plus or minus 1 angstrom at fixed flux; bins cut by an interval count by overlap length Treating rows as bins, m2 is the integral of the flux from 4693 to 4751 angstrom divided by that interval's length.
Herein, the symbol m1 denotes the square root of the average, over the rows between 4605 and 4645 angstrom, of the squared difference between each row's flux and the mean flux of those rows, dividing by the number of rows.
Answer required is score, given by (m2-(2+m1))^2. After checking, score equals 12.1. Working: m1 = 0.09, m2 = 5.56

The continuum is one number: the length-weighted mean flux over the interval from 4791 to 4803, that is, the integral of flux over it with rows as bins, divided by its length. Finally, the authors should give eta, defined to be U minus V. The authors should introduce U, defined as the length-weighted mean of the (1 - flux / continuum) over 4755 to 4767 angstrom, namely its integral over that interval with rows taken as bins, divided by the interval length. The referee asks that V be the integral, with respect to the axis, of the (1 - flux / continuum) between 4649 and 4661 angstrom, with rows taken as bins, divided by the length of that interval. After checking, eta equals 0.067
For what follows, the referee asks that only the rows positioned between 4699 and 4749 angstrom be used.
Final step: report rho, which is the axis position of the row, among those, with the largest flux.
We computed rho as 4724 angstrom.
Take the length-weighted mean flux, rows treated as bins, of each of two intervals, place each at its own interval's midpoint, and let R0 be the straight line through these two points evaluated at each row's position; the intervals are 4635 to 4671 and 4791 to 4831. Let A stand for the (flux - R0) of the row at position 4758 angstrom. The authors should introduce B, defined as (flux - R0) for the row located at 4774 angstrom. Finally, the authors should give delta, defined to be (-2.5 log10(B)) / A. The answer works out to 52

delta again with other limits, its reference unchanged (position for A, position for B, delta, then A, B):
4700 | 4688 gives 15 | 0.09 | 0.289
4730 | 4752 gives -14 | -0.17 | 0.118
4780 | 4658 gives -578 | 0.00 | 0.279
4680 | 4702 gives 9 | 0.25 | 0.116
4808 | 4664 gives -65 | -0.04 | 0.098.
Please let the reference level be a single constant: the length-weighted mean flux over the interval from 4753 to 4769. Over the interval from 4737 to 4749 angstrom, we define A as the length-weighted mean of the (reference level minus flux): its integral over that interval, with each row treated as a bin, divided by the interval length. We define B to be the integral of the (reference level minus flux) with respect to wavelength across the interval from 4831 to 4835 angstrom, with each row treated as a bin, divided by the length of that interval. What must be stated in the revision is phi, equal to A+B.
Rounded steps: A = -0.1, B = 0.22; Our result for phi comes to 0.12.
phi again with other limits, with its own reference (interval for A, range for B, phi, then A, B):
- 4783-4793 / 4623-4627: -0.44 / 0.1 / -0.51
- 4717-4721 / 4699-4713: -0.45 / -0.3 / -0.19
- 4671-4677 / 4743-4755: -0.46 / -0.3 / -0.16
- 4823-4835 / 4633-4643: -0.11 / 0.2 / -0.30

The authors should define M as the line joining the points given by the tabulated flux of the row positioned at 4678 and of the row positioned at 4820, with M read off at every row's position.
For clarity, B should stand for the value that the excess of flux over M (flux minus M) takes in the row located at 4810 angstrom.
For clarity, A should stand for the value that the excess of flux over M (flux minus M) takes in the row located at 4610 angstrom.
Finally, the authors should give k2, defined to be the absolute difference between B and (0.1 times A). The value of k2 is 0.09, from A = -0.47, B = 0.04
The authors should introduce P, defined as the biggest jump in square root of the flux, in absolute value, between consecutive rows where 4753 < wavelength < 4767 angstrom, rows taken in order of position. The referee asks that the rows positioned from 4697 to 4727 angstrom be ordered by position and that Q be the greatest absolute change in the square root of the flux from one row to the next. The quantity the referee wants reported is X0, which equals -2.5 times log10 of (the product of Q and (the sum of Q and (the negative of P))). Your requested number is 8.9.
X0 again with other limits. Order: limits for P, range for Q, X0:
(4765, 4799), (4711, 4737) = 7.5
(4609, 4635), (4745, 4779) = 8.7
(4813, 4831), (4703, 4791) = 8.0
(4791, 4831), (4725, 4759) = 8.1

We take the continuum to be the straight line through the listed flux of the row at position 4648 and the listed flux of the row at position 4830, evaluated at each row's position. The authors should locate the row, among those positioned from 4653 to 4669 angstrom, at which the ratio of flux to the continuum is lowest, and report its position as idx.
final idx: 4668 angstrom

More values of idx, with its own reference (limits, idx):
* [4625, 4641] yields 4640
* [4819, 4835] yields 4832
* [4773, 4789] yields 4784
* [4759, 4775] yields 4764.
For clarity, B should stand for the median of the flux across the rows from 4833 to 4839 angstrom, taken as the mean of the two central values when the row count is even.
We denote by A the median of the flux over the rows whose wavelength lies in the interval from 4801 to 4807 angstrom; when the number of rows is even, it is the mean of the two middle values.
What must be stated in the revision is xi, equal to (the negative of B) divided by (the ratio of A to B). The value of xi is -5.0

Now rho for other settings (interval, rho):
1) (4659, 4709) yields 4684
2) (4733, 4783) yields 4756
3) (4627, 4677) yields 4658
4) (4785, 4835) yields 4812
